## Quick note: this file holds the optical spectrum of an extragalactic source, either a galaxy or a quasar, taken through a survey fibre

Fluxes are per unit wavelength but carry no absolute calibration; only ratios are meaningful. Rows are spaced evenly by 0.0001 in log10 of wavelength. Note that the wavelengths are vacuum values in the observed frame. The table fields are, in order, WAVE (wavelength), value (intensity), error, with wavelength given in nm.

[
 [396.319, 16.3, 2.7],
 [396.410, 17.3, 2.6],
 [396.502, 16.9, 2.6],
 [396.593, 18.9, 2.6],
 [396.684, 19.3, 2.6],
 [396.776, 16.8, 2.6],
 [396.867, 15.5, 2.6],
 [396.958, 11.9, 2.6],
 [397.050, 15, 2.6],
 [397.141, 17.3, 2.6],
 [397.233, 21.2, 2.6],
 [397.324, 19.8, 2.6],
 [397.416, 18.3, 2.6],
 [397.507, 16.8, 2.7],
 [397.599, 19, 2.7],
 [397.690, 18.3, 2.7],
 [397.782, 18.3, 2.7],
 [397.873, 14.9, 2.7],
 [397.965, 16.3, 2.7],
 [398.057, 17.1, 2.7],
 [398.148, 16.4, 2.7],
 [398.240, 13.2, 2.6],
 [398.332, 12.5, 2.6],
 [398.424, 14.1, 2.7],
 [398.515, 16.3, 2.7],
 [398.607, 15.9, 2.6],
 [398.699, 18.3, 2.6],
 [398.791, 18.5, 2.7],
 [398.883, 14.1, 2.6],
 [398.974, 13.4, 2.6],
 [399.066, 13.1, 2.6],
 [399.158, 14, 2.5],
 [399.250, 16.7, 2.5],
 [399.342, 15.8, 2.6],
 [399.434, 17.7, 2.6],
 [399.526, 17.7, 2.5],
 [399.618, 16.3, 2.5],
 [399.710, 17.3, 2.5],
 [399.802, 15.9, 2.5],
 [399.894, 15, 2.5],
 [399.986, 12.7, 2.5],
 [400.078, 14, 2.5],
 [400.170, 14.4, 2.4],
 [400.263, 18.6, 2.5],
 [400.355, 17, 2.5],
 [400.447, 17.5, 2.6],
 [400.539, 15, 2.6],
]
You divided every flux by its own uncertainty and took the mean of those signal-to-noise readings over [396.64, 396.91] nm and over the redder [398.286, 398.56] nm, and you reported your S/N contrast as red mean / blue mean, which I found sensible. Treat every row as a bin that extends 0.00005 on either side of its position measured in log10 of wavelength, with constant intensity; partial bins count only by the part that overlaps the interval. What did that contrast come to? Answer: 0.81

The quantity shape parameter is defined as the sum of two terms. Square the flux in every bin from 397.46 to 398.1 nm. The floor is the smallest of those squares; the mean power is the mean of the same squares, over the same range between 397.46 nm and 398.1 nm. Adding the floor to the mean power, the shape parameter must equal 521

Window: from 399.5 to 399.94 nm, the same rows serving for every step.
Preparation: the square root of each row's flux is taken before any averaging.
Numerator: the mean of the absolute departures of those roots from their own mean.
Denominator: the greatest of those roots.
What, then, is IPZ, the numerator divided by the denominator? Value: 0.025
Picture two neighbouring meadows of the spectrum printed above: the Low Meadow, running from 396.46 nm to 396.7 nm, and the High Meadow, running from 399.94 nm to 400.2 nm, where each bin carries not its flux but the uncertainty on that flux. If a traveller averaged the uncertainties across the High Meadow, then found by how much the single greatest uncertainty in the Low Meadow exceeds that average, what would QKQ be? 0.13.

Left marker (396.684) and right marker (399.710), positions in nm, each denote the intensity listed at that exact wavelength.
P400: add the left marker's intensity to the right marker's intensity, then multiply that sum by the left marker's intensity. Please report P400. 706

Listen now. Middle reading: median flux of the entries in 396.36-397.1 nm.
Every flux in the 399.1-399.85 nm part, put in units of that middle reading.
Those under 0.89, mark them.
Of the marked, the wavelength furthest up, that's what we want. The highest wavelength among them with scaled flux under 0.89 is 399.158 nm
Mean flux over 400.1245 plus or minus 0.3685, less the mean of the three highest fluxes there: -2.06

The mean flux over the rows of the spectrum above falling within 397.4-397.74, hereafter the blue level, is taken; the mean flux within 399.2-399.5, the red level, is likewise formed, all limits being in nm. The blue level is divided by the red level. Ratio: 1.08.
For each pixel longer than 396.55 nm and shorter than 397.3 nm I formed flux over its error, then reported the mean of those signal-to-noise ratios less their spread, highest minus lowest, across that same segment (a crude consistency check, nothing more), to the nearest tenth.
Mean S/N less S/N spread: 3.0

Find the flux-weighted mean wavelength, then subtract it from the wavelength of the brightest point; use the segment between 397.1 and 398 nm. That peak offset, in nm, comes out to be -0.31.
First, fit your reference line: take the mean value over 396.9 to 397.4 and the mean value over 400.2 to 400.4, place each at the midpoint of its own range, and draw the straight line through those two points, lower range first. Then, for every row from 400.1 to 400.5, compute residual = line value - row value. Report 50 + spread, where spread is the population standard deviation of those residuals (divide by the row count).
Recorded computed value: 51.5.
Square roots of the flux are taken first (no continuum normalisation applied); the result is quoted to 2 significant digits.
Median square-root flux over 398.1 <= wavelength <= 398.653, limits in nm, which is 3.9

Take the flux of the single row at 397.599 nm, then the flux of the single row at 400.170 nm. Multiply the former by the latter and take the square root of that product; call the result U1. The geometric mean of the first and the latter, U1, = 16.5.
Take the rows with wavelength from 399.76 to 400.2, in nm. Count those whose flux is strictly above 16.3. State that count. 0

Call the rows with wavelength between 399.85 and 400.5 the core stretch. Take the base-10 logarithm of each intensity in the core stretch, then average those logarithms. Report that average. 1.190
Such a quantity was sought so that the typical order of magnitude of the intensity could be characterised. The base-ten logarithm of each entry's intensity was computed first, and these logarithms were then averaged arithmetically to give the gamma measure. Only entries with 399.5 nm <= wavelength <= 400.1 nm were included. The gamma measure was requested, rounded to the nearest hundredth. 1.19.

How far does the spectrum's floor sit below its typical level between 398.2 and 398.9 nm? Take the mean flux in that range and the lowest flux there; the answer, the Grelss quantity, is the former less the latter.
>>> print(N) 2.9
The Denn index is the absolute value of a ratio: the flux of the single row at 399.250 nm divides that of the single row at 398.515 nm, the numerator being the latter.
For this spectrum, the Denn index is 0.98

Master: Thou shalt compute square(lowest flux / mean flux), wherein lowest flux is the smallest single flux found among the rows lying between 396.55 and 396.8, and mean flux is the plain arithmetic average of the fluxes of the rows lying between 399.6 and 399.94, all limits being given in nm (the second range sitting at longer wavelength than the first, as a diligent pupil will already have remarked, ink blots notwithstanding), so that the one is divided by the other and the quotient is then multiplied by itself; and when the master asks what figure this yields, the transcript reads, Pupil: 1.1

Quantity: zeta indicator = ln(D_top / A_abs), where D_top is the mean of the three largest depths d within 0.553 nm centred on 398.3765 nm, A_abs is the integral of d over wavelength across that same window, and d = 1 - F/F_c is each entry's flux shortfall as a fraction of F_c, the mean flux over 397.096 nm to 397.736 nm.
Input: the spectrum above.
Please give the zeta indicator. 0.91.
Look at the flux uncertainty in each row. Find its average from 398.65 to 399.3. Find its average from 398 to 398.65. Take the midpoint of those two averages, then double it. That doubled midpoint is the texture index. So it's 5.24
